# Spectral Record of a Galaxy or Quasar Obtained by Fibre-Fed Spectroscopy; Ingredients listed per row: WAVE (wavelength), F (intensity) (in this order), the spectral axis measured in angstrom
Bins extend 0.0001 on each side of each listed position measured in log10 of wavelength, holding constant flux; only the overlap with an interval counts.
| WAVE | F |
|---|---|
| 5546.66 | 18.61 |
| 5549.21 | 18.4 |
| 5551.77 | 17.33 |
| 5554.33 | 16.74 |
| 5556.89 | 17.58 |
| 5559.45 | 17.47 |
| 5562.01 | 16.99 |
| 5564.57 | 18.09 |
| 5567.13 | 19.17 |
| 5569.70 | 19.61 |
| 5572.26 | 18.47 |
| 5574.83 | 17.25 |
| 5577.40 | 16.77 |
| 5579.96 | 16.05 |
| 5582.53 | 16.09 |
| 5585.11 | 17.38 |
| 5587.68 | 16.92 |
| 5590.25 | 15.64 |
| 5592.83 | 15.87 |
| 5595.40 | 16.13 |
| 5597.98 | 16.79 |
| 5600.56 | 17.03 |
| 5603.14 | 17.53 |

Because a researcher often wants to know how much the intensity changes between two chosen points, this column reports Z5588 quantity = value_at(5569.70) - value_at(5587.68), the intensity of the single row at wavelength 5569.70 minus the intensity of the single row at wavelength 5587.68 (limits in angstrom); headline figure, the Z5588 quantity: 2.7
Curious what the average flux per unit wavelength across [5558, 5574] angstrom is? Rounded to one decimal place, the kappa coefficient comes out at 18.3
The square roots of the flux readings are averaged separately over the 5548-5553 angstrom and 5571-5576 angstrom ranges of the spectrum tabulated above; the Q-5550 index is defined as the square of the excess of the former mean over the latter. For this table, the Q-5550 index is 0.000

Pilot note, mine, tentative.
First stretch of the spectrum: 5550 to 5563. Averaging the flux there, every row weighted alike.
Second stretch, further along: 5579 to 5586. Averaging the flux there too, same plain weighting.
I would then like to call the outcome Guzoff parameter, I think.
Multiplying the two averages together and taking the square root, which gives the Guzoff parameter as 16.86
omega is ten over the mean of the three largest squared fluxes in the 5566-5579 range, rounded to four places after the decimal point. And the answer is 0.0274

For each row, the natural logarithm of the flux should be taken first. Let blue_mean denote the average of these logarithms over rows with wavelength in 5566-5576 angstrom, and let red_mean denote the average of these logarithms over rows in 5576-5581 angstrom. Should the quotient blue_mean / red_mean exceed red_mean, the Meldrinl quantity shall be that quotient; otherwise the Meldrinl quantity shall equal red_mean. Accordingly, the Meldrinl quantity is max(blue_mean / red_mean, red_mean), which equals 2.80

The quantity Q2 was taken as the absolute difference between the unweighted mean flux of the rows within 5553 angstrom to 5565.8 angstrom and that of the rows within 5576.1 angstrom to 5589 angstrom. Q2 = 0.7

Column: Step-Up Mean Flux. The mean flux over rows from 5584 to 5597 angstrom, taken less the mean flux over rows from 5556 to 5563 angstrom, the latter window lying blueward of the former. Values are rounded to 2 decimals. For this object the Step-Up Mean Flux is -0.96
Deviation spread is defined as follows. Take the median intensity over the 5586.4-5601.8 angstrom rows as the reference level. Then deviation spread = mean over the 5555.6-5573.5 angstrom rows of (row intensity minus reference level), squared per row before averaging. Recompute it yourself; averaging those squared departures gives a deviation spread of 3.8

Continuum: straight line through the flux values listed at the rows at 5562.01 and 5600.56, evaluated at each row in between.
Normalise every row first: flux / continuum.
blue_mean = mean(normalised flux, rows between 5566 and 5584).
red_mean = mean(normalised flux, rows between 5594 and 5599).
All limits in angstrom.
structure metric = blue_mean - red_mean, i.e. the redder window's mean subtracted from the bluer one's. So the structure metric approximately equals 0.07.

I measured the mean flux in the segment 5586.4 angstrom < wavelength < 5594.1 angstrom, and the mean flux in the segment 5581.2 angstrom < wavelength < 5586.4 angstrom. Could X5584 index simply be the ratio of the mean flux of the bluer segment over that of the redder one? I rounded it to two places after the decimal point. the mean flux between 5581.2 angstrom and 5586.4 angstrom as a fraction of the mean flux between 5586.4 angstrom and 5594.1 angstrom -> 1.04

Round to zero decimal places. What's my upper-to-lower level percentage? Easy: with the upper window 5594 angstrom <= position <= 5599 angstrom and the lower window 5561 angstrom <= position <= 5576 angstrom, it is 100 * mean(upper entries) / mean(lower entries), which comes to 90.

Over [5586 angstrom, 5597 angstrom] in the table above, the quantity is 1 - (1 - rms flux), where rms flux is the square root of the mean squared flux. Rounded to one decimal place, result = 16.1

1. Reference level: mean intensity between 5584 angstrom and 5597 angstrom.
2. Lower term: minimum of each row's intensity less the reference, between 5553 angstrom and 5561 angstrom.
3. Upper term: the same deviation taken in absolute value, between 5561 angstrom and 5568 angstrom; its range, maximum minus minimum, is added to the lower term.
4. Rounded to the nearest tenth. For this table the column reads 2.5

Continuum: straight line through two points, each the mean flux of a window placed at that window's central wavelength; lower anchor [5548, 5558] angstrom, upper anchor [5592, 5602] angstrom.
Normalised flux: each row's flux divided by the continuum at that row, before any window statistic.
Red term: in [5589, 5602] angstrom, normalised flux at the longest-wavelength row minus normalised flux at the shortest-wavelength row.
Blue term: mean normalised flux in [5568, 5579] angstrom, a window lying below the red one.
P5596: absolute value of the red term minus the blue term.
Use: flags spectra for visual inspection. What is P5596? 0.96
